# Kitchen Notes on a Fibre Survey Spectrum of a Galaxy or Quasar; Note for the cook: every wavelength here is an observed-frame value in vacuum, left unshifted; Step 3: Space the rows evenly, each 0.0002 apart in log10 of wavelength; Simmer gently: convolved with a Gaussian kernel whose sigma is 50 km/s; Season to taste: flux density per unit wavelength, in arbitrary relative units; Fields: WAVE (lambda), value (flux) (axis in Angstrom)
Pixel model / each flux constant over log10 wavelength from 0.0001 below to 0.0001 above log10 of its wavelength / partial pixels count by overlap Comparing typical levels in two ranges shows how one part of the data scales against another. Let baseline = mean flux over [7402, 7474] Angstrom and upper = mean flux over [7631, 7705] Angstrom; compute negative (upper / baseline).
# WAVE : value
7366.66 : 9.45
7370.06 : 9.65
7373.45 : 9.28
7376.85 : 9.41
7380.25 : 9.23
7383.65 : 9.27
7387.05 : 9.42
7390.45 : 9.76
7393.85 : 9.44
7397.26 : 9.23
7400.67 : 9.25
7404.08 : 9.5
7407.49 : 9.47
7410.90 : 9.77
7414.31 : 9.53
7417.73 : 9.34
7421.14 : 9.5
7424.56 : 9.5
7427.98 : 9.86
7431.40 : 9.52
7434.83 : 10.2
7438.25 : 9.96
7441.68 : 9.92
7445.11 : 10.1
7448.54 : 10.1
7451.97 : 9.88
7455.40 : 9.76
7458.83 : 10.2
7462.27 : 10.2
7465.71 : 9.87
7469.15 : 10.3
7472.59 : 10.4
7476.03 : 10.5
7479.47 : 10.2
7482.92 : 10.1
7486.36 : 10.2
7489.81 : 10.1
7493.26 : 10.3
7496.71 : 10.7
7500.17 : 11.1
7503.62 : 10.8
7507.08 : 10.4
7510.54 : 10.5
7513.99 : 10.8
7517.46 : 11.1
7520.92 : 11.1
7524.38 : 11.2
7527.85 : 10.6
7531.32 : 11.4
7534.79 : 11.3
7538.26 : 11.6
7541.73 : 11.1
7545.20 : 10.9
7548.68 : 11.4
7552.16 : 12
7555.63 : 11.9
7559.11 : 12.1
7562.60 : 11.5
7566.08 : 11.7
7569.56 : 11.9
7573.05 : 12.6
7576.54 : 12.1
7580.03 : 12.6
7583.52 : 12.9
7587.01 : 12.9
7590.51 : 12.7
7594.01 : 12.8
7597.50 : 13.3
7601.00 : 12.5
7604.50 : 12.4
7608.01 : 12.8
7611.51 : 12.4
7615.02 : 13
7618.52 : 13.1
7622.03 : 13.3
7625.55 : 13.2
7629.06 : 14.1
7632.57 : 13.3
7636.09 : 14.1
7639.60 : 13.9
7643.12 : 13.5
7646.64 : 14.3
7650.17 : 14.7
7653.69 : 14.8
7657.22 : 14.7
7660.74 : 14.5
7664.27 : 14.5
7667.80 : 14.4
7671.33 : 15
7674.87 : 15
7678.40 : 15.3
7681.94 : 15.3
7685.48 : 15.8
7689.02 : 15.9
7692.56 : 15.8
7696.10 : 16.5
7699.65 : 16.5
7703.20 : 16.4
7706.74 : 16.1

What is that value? -1.52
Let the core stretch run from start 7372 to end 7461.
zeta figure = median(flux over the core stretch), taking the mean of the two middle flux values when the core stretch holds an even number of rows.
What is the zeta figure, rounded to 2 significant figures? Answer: 9.5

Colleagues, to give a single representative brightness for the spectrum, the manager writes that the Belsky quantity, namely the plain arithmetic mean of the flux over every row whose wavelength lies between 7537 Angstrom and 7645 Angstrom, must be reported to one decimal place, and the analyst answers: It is 12.6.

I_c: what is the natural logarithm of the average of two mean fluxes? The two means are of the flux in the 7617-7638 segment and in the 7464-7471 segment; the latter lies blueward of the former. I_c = 2.47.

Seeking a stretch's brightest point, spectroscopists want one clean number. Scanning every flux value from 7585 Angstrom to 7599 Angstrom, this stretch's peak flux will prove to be 13.3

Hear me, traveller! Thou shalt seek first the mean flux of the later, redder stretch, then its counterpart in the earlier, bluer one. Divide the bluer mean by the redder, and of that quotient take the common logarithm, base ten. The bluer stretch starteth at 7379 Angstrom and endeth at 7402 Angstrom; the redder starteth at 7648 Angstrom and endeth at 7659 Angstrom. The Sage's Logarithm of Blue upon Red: -0.20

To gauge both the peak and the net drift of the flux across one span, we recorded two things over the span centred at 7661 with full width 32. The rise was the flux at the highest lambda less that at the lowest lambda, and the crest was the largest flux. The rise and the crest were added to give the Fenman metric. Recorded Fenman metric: 15.7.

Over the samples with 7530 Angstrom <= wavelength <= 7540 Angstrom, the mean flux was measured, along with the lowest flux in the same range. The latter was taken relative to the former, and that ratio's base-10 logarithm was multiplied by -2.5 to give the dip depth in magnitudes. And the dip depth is 0.013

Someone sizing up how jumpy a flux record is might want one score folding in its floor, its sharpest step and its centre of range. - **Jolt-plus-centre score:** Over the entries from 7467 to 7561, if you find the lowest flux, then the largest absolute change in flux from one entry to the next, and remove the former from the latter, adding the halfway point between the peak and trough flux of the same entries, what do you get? 1.8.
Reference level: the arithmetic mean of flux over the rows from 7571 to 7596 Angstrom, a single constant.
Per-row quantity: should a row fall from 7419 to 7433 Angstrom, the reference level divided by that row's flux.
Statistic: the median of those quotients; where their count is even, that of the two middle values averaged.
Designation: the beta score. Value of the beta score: 1.3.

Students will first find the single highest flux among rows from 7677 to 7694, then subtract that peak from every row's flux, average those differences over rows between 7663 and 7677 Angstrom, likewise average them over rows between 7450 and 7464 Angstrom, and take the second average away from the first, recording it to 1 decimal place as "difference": 4.7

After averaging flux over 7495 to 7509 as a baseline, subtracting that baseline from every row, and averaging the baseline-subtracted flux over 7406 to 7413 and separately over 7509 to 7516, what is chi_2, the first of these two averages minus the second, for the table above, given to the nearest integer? -1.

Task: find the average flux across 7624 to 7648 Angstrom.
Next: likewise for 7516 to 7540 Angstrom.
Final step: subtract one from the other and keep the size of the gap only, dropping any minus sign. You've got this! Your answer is 2.6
